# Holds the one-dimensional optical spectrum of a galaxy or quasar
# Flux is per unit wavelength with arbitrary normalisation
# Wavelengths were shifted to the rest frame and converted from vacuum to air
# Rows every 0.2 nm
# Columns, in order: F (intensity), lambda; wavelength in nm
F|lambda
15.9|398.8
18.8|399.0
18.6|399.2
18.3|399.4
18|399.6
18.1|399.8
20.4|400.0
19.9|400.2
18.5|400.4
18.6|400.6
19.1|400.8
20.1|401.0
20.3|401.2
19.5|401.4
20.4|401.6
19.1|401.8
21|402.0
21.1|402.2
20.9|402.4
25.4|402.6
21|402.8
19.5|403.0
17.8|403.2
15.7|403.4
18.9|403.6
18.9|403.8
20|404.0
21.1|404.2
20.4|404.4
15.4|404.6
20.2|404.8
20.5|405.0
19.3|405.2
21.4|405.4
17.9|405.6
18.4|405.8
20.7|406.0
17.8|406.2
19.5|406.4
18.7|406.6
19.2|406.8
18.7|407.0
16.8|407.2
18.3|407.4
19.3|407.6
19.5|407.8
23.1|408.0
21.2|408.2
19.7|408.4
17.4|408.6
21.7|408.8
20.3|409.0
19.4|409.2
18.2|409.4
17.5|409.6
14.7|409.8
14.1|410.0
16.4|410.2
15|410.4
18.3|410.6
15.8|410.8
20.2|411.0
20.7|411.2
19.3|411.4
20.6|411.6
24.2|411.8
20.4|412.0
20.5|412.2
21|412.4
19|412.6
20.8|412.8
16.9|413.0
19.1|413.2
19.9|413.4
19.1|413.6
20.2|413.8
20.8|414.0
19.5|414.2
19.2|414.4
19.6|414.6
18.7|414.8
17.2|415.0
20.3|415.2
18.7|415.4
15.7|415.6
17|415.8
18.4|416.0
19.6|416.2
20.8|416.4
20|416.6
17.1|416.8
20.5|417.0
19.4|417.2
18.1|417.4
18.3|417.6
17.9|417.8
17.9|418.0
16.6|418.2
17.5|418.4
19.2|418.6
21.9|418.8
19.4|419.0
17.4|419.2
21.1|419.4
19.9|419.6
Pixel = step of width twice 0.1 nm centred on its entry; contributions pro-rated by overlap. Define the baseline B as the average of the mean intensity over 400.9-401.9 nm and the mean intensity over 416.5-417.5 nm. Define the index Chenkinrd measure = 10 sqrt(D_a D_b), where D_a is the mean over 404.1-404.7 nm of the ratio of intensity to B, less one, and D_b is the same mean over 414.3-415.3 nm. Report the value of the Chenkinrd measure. 0.24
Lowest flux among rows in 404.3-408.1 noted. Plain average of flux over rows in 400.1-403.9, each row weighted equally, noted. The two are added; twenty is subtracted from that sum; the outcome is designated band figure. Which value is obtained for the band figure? 15.2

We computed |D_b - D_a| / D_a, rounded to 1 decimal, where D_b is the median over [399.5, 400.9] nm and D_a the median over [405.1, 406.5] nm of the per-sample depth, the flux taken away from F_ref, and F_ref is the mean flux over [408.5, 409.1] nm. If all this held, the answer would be 1.4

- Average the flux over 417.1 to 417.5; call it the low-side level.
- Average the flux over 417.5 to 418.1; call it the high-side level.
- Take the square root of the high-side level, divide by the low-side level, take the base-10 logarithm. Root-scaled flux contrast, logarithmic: -0.64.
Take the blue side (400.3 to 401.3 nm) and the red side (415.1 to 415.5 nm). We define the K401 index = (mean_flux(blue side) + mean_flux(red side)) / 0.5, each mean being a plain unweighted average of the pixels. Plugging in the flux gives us 78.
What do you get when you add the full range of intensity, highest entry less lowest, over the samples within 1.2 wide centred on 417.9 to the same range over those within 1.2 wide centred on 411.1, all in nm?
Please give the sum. 6.6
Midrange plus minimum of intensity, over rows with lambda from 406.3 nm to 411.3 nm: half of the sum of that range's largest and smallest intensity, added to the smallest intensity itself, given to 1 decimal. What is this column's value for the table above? 32.7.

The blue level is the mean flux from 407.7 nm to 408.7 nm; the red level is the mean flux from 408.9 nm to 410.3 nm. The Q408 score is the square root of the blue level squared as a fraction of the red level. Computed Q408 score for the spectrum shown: 4.9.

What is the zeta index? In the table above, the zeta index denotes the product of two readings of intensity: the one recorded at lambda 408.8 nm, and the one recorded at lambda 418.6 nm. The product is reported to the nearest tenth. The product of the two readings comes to 416.6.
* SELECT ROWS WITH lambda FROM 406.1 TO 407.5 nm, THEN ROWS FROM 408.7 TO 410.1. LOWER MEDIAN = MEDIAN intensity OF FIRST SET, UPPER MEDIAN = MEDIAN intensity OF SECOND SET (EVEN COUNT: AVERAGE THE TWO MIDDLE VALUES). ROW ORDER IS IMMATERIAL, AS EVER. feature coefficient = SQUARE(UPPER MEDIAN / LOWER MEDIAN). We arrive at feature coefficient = 0.95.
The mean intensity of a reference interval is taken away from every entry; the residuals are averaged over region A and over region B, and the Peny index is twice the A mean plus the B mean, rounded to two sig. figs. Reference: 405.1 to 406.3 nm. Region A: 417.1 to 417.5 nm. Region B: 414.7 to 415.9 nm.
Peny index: -2.3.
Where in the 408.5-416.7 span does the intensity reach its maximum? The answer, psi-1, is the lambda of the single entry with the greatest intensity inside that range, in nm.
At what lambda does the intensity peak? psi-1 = 411.8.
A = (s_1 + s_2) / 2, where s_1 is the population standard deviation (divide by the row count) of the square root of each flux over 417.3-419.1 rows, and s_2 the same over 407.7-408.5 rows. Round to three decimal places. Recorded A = 0.160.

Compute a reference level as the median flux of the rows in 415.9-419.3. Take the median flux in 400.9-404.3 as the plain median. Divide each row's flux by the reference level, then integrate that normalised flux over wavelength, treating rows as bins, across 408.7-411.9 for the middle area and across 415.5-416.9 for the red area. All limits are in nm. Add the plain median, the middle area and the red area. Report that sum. 24.7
